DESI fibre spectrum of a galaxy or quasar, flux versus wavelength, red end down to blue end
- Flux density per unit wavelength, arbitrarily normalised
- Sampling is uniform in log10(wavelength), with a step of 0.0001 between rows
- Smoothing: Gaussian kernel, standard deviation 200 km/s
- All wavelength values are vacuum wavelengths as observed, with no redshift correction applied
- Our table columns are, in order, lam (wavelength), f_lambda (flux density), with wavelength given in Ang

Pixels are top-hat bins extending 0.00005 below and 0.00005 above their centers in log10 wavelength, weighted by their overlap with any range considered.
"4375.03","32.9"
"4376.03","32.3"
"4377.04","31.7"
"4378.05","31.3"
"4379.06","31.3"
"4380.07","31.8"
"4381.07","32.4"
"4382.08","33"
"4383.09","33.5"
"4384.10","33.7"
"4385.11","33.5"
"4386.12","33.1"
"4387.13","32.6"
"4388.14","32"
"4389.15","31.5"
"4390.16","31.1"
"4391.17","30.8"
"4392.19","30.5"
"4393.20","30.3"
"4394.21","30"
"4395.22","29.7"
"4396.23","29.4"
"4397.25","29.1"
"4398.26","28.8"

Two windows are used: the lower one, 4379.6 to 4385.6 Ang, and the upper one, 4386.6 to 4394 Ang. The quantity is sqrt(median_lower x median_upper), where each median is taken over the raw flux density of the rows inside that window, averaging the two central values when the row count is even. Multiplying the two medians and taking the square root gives 32.16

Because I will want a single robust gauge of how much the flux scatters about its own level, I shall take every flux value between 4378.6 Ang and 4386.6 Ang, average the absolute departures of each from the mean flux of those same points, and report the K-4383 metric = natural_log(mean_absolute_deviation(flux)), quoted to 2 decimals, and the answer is -0.33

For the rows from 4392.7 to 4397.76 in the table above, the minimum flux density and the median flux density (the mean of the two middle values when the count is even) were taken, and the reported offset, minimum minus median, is -0.60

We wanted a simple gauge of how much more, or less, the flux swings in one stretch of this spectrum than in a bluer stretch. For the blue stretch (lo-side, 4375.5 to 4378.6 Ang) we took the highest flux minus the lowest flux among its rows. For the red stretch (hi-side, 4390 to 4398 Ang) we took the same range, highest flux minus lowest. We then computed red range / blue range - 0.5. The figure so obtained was 1.5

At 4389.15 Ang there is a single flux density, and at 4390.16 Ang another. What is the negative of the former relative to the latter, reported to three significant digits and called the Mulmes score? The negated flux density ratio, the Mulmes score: -1.01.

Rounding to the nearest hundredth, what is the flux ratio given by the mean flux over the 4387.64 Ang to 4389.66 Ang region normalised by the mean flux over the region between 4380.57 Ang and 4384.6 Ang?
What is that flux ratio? 0.96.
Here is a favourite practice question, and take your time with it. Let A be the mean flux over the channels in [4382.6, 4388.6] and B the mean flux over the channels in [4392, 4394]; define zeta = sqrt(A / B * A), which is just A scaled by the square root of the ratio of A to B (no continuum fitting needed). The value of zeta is 6.00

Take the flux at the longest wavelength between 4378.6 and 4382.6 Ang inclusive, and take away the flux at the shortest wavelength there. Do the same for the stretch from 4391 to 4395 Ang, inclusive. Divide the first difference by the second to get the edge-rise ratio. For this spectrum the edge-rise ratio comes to -2.1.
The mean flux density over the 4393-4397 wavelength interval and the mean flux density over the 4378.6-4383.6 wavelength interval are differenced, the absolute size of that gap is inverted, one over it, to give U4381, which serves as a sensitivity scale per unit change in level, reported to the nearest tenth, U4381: 0.4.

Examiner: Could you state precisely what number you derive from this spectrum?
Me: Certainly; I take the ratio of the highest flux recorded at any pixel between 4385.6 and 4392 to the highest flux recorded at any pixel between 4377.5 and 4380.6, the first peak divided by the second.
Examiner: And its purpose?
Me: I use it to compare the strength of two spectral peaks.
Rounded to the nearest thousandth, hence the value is 1.041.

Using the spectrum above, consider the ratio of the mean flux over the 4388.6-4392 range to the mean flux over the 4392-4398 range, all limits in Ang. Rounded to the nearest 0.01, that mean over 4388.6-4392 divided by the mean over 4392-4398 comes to 1.04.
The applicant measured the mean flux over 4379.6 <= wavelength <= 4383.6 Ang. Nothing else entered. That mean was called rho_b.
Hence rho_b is 32.7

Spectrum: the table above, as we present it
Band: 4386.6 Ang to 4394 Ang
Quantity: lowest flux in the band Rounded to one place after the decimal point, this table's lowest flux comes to 30.3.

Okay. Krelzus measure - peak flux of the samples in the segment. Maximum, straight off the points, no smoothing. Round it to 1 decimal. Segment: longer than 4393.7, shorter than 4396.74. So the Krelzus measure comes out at 30.0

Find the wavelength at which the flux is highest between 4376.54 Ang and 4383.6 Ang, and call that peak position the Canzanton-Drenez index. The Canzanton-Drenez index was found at 4383.09 Ang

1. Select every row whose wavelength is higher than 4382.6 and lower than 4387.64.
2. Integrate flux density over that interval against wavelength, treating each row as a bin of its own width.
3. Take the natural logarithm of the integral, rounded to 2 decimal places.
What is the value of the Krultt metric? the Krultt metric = 5.12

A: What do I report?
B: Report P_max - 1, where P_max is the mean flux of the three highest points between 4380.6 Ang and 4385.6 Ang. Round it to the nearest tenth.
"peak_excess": 32.6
